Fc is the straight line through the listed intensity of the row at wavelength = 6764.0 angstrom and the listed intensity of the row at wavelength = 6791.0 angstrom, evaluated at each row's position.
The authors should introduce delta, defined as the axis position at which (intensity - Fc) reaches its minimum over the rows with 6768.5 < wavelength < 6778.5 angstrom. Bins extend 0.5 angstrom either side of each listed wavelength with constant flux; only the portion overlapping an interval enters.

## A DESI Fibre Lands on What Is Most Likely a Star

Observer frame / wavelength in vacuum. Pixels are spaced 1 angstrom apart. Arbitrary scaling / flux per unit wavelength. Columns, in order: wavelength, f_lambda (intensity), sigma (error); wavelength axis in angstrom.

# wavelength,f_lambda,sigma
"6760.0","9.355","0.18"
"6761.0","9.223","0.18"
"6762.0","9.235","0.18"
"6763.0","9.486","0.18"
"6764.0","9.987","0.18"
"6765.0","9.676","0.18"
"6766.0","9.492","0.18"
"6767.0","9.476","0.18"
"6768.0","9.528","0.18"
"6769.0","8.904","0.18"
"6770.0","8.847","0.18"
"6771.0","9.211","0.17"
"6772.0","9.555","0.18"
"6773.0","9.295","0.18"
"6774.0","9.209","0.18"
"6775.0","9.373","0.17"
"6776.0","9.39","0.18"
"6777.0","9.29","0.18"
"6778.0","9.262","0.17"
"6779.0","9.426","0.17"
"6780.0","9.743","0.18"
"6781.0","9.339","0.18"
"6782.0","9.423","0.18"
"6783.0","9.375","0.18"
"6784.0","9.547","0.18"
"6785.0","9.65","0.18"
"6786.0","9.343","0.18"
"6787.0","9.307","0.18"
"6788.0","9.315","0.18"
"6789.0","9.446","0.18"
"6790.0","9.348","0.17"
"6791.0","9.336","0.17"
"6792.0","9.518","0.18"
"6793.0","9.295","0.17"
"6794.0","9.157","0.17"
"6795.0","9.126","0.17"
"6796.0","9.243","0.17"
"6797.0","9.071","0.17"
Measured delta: 6770.0 angstrom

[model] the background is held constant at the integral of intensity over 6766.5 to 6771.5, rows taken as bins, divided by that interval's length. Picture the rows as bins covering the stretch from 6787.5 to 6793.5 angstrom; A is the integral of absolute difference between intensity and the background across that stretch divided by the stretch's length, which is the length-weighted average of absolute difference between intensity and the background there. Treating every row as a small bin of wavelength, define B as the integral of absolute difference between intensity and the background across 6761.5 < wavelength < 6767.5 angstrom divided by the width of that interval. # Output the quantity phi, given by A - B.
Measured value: -0.2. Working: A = 0.18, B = 0.37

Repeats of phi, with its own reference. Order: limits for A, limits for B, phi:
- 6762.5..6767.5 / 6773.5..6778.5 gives 0.3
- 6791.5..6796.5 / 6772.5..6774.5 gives 0.1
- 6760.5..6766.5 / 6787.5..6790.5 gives 0.1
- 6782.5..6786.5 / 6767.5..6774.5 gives 0.1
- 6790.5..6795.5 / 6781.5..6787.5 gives -0.1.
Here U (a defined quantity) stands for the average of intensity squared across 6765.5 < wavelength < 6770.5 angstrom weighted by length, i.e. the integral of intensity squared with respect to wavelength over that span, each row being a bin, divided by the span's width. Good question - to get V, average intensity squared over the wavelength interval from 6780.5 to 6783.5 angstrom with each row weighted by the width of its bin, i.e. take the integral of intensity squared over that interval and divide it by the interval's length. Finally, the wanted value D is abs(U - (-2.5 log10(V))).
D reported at 91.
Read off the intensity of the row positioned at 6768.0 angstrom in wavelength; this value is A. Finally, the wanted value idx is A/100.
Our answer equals 0.0953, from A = 9.528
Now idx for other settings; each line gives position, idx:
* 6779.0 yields 0.0943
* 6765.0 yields 0.0968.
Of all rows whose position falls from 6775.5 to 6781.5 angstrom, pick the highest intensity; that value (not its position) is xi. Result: 9.743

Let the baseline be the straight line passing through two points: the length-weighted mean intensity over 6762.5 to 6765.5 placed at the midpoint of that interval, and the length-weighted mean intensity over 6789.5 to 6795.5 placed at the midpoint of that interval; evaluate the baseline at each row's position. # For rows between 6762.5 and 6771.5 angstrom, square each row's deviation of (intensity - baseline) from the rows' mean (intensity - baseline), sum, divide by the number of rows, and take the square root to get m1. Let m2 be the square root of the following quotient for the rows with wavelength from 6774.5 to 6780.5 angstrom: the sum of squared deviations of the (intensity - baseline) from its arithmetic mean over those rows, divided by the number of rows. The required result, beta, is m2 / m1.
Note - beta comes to 0.56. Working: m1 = 0.31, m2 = 0.17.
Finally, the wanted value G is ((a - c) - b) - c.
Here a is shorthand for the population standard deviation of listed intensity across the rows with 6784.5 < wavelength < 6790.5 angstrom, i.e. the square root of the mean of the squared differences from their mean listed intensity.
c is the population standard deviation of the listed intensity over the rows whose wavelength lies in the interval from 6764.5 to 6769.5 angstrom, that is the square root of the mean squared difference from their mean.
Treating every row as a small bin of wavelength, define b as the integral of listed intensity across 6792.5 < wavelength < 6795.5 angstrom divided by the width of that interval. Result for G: -9.6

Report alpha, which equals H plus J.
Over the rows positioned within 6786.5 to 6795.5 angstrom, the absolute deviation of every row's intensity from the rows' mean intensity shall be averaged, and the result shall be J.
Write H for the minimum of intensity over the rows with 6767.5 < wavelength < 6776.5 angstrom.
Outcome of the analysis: 8.93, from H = 8.847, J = 0.085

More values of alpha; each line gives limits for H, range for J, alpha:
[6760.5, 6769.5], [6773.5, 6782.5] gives 9.00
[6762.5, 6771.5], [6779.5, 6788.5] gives 8.98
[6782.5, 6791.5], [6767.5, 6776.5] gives 9.50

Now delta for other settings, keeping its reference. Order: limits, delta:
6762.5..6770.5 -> 6770.0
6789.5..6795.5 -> 6795.0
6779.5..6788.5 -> 6781.0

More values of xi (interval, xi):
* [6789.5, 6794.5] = 9.518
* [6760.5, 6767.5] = 9.987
